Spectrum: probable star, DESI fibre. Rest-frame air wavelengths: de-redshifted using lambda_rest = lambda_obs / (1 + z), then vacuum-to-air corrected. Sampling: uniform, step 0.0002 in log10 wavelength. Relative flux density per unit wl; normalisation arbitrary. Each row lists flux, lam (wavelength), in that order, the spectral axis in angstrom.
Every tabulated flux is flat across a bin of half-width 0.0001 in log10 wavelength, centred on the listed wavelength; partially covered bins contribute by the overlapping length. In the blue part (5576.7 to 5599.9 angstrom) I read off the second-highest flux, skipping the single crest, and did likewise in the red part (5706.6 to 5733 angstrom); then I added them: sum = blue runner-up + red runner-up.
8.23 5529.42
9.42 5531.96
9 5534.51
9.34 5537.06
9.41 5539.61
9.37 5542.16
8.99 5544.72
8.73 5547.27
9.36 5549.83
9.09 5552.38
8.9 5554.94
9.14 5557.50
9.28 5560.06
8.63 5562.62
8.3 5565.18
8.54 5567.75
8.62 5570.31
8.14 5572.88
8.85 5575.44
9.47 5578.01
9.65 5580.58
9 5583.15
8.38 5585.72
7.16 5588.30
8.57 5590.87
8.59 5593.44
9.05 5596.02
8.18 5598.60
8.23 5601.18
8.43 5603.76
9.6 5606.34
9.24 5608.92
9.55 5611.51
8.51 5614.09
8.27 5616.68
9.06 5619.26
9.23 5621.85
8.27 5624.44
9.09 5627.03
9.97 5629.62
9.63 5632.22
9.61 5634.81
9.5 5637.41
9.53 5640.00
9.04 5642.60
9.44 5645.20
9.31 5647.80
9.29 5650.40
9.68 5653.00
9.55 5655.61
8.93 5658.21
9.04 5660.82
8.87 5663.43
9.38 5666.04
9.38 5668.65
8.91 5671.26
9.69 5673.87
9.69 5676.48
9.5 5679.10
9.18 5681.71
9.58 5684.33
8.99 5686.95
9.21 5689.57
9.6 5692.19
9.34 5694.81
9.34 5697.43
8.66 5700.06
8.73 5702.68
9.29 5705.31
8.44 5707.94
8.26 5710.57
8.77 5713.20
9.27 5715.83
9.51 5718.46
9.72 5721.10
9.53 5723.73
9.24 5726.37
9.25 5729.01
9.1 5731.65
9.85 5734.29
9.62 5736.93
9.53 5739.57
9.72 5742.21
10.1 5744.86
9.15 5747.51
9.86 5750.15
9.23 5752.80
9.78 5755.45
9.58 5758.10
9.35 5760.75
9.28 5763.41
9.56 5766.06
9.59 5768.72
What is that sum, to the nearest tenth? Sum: 19.0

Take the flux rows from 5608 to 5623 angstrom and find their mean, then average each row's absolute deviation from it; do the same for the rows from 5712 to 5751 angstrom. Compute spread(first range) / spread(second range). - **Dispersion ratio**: 1.4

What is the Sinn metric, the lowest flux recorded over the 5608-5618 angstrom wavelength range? 8.27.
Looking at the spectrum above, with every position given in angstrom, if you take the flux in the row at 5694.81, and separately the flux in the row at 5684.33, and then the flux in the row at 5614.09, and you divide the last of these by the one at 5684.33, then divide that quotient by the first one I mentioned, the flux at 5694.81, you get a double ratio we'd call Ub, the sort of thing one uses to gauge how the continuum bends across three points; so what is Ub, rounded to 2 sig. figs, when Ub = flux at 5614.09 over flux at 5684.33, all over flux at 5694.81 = 0.095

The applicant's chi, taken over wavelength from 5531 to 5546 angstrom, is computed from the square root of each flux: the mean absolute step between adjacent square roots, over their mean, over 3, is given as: 0.0045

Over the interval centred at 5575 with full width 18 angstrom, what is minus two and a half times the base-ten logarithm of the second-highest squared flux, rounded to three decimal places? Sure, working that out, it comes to -4.882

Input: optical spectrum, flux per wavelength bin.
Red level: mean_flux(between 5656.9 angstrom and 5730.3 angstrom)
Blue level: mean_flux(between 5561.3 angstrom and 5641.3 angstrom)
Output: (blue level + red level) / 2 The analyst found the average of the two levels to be 9.03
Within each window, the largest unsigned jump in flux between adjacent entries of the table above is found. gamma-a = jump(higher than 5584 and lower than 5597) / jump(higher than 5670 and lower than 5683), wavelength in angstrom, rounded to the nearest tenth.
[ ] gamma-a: 1.8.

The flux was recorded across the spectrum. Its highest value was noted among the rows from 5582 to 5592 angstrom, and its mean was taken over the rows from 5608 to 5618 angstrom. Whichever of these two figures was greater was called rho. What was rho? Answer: 9.00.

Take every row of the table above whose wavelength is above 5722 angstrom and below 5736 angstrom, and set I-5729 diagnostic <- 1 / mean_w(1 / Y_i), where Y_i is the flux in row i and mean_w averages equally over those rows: 9.4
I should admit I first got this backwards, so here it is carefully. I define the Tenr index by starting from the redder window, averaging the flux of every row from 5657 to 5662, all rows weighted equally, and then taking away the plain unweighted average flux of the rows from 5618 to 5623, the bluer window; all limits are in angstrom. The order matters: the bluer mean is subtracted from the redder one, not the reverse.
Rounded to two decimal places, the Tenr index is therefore -0.16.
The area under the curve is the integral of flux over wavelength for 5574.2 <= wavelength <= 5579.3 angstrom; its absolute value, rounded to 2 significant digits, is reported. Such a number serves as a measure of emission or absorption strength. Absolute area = 47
